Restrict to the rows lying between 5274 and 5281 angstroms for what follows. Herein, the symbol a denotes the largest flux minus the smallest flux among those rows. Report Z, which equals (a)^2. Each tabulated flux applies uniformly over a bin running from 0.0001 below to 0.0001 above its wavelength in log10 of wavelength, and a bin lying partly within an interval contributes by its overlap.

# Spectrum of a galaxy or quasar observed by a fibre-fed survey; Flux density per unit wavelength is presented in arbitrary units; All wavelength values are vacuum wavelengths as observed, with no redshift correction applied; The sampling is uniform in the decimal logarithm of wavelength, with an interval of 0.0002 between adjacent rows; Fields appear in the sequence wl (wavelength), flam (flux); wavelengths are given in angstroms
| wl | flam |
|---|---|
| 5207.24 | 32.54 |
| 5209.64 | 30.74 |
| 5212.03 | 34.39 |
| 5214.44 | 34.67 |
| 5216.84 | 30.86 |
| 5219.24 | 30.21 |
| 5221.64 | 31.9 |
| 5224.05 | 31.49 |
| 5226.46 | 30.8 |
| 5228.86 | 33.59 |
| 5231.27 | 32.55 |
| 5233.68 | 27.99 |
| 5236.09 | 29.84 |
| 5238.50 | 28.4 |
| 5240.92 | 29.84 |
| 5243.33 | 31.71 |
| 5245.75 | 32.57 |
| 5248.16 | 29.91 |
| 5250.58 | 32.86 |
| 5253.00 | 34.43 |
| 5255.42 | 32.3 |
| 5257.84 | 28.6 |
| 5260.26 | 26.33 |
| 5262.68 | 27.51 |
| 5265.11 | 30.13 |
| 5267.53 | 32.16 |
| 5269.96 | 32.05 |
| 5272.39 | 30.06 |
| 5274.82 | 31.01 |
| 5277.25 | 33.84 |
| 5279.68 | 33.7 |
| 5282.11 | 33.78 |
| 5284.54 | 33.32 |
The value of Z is 8.0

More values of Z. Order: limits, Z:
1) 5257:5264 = 5.2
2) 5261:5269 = 21.6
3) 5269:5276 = 4.0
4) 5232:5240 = 3.4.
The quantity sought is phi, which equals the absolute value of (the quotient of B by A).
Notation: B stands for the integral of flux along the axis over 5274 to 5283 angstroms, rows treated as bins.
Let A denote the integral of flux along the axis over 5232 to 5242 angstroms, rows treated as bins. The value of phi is 1.02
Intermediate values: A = 292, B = 298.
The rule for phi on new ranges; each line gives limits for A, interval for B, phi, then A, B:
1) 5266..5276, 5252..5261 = 0.88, 313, 275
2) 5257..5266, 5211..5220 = 1.16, 252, 293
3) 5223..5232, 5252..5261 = 0.95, 289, 275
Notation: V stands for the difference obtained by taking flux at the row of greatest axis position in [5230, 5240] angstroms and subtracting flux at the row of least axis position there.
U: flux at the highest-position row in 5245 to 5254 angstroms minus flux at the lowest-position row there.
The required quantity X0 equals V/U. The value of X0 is -2.2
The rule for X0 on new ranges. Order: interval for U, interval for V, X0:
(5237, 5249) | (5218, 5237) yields -0.2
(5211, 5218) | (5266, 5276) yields 0.3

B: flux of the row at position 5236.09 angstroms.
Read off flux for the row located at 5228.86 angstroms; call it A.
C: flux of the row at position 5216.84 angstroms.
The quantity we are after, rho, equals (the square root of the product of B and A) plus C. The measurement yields 62.5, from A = 33.59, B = 29.84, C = 30.86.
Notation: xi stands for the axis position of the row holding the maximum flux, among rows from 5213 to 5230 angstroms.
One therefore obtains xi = 5214.44 angstroms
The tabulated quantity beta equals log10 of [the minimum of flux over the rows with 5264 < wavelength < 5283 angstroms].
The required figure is 1.48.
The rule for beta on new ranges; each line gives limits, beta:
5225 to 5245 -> 1.45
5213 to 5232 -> 1.48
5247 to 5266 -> 1.42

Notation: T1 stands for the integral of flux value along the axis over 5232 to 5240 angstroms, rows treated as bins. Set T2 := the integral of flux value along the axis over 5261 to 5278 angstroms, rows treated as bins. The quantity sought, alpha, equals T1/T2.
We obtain 0.4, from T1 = 232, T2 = 523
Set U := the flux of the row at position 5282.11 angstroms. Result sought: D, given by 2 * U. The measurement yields 67.6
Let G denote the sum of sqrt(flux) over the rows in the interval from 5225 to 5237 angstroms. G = 27.8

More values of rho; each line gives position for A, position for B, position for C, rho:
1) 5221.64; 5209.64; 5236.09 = 61.2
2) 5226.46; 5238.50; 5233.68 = 57.6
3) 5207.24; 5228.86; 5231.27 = 65.6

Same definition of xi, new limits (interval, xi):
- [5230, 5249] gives 5245.75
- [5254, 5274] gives 5255.42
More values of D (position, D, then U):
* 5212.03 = 68.8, 34.39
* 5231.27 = 65.1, 32.55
